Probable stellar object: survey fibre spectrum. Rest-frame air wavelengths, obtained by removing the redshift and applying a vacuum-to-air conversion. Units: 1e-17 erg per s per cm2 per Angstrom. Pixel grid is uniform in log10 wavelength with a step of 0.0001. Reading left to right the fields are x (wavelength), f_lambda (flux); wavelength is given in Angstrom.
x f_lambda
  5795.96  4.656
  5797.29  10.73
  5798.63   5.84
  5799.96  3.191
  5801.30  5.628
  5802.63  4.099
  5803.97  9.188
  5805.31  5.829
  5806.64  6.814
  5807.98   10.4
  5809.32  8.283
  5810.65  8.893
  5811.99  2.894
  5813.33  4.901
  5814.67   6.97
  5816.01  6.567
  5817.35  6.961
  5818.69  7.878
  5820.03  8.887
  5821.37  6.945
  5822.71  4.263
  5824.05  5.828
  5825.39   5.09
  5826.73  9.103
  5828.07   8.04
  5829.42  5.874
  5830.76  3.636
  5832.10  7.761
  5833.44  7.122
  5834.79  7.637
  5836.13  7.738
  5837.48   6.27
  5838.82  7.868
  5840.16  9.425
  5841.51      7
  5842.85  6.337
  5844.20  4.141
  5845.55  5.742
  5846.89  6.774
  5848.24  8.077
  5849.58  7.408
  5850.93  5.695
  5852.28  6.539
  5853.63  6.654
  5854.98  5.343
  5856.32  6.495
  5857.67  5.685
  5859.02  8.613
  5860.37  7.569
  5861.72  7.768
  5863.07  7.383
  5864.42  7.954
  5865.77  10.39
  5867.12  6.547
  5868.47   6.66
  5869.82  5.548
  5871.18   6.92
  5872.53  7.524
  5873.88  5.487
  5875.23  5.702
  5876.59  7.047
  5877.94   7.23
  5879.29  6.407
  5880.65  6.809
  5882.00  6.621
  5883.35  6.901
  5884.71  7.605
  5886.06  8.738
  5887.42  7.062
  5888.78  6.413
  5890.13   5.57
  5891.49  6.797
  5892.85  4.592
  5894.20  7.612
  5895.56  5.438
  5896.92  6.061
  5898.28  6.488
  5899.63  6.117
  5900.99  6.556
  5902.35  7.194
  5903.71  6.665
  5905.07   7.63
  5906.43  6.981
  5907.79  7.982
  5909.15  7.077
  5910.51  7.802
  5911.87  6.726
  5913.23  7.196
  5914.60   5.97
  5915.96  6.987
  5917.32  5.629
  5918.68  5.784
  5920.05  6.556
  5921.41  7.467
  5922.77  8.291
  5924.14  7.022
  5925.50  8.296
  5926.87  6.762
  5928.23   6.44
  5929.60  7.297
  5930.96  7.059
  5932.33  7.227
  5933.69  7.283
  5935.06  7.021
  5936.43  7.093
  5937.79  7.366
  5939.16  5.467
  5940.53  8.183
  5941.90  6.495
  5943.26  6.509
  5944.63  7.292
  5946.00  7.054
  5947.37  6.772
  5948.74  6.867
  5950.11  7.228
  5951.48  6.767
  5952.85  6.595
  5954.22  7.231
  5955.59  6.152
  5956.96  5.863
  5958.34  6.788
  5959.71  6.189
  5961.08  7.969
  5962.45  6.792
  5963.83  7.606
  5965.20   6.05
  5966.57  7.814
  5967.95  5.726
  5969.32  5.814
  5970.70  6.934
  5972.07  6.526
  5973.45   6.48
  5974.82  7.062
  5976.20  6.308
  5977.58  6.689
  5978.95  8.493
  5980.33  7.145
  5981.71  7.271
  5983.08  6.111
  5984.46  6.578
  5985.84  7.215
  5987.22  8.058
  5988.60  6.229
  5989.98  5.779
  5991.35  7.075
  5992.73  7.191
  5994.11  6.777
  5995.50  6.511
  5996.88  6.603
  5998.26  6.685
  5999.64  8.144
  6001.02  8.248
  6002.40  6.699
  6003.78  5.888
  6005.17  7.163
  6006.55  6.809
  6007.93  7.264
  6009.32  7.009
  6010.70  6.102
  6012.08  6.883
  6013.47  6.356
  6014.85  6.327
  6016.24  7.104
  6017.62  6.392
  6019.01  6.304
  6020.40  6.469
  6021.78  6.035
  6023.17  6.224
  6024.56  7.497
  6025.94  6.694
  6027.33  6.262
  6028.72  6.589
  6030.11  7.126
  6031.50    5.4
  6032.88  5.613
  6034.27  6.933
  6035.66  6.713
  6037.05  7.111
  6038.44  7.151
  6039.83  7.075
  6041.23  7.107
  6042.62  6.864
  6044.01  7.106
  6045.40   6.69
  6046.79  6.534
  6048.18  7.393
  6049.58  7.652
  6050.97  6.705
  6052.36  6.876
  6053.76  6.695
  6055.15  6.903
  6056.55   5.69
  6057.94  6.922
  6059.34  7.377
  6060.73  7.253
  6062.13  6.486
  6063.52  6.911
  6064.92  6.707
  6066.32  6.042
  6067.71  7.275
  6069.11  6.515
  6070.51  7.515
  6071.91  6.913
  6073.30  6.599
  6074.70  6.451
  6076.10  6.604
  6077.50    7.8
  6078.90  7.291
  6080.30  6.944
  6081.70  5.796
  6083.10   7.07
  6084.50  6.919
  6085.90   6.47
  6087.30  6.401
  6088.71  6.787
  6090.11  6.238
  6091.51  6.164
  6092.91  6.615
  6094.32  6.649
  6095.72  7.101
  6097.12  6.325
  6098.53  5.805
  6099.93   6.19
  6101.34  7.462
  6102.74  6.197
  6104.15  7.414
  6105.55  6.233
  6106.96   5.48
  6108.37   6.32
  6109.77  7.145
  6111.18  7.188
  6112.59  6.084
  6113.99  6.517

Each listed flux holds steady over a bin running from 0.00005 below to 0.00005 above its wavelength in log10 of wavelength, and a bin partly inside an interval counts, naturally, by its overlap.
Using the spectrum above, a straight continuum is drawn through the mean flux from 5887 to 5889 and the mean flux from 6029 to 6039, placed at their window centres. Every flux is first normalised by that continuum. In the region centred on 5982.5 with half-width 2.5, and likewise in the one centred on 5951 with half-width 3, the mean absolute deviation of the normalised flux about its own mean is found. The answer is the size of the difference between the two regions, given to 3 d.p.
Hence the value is 0.038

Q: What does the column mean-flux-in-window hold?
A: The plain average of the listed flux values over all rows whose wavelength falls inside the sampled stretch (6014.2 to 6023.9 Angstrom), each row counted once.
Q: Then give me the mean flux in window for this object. 6.4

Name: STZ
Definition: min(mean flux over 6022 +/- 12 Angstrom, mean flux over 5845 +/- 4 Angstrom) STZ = 6.35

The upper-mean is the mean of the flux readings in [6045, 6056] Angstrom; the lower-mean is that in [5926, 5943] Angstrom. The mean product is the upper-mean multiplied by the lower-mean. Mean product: 48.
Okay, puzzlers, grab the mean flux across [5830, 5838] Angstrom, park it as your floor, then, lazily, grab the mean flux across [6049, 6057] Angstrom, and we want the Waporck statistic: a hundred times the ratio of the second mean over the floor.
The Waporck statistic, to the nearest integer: 101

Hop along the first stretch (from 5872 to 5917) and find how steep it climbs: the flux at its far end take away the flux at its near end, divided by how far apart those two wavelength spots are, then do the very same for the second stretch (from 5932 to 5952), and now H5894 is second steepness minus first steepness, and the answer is -0.01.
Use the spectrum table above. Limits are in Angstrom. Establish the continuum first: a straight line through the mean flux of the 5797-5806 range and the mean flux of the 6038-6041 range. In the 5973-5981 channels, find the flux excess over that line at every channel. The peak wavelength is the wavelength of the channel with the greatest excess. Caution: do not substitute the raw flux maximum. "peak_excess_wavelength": 5978.95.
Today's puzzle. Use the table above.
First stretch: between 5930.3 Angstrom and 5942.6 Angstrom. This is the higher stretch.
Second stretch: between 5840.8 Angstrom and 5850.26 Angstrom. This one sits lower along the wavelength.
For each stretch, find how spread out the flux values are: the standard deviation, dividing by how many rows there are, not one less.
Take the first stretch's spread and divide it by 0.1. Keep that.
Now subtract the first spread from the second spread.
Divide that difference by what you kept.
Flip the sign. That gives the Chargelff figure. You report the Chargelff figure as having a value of -0.07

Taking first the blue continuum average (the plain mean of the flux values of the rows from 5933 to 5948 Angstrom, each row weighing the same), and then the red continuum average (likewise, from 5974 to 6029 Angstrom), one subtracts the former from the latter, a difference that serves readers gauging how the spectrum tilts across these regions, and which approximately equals -0.15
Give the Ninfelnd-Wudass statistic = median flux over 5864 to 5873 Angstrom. 6.9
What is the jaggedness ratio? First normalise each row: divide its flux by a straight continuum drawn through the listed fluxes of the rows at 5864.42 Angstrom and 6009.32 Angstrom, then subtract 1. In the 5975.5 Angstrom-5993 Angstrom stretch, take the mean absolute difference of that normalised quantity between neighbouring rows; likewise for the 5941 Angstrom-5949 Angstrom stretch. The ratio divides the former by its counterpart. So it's 3.2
